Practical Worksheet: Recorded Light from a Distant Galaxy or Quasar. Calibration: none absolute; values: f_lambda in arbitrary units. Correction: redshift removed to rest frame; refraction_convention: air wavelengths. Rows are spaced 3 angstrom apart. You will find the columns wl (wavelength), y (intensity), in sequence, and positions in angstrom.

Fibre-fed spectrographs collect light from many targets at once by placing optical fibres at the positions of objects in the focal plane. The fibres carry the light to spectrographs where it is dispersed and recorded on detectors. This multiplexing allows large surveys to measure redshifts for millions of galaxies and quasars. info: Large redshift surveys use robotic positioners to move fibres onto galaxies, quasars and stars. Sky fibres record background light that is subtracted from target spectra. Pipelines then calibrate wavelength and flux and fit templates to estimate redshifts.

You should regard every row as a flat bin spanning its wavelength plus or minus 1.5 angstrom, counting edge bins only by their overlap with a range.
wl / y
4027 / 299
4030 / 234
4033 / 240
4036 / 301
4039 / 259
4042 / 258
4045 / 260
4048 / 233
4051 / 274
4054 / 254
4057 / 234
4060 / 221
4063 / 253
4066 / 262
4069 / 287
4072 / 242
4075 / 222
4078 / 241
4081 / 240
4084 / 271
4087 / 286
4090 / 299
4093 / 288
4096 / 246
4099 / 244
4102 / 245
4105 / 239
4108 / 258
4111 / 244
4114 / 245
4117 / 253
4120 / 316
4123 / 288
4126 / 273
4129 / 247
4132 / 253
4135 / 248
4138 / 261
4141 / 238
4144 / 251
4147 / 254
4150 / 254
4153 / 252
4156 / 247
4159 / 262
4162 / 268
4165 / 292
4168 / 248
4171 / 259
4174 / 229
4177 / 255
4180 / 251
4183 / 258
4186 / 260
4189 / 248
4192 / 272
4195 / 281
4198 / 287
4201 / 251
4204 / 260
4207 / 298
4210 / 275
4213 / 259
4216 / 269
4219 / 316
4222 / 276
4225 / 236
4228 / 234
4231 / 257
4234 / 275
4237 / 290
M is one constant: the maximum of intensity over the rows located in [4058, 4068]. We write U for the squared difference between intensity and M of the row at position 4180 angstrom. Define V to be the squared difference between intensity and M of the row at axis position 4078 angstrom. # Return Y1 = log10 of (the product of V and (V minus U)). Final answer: 5.15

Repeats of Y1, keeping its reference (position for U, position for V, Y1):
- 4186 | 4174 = 6.07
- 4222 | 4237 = 5.66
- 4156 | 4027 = 6.19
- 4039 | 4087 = 5.51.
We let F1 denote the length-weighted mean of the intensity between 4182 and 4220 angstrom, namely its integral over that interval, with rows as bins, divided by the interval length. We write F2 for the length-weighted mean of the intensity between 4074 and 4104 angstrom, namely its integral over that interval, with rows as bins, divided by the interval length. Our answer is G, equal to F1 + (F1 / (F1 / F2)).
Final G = 530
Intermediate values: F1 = 271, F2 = 258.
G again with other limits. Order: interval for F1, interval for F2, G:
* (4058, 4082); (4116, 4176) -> 506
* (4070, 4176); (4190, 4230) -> 527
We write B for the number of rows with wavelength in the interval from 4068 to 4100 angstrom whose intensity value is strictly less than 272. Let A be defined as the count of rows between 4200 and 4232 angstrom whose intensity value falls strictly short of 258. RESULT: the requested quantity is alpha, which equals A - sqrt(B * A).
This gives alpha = -1.3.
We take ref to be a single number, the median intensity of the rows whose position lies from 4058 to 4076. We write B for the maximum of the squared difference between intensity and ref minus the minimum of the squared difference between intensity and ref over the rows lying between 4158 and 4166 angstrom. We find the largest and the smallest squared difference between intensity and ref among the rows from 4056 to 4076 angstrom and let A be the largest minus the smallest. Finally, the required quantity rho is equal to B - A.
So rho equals 240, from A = 1530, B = 1770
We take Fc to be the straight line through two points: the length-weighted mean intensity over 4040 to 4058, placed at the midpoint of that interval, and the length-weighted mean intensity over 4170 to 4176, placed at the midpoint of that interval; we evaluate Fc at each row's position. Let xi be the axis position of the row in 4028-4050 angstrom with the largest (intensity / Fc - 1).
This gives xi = 4036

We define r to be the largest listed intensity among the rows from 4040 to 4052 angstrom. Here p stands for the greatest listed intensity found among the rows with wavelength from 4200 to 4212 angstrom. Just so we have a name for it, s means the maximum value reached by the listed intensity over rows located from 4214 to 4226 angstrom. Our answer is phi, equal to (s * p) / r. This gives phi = 344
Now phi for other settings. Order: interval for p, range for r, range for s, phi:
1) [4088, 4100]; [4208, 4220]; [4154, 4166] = 276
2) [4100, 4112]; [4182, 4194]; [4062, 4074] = 272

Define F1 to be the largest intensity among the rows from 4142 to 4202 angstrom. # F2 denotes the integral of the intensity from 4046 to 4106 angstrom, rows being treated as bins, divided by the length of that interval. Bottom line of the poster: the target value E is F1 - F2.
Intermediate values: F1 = 292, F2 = 254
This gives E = 38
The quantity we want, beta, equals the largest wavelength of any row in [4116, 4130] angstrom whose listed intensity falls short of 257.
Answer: 4129 angstrom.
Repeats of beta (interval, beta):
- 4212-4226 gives 4225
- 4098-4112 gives 4111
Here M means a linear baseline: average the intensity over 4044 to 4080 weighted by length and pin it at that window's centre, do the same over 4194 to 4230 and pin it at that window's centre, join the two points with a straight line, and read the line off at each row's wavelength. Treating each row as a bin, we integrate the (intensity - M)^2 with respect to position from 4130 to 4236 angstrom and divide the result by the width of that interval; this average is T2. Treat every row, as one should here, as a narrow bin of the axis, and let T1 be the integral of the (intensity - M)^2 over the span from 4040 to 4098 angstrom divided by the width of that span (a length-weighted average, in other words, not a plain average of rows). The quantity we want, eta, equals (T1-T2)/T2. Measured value 0.6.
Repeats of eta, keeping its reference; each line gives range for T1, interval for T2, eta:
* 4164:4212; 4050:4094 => -0.5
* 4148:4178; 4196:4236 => -0.4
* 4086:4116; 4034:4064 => -0.1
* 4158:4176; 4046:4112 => -0.1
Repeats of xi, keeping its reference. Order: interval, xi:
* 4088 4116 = 4090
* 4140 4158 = 4150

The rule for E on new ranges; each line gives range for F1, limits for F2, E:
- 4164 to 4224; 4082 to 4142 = 54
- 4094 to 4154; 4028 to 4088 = 62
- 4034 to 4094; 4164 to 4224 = 34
